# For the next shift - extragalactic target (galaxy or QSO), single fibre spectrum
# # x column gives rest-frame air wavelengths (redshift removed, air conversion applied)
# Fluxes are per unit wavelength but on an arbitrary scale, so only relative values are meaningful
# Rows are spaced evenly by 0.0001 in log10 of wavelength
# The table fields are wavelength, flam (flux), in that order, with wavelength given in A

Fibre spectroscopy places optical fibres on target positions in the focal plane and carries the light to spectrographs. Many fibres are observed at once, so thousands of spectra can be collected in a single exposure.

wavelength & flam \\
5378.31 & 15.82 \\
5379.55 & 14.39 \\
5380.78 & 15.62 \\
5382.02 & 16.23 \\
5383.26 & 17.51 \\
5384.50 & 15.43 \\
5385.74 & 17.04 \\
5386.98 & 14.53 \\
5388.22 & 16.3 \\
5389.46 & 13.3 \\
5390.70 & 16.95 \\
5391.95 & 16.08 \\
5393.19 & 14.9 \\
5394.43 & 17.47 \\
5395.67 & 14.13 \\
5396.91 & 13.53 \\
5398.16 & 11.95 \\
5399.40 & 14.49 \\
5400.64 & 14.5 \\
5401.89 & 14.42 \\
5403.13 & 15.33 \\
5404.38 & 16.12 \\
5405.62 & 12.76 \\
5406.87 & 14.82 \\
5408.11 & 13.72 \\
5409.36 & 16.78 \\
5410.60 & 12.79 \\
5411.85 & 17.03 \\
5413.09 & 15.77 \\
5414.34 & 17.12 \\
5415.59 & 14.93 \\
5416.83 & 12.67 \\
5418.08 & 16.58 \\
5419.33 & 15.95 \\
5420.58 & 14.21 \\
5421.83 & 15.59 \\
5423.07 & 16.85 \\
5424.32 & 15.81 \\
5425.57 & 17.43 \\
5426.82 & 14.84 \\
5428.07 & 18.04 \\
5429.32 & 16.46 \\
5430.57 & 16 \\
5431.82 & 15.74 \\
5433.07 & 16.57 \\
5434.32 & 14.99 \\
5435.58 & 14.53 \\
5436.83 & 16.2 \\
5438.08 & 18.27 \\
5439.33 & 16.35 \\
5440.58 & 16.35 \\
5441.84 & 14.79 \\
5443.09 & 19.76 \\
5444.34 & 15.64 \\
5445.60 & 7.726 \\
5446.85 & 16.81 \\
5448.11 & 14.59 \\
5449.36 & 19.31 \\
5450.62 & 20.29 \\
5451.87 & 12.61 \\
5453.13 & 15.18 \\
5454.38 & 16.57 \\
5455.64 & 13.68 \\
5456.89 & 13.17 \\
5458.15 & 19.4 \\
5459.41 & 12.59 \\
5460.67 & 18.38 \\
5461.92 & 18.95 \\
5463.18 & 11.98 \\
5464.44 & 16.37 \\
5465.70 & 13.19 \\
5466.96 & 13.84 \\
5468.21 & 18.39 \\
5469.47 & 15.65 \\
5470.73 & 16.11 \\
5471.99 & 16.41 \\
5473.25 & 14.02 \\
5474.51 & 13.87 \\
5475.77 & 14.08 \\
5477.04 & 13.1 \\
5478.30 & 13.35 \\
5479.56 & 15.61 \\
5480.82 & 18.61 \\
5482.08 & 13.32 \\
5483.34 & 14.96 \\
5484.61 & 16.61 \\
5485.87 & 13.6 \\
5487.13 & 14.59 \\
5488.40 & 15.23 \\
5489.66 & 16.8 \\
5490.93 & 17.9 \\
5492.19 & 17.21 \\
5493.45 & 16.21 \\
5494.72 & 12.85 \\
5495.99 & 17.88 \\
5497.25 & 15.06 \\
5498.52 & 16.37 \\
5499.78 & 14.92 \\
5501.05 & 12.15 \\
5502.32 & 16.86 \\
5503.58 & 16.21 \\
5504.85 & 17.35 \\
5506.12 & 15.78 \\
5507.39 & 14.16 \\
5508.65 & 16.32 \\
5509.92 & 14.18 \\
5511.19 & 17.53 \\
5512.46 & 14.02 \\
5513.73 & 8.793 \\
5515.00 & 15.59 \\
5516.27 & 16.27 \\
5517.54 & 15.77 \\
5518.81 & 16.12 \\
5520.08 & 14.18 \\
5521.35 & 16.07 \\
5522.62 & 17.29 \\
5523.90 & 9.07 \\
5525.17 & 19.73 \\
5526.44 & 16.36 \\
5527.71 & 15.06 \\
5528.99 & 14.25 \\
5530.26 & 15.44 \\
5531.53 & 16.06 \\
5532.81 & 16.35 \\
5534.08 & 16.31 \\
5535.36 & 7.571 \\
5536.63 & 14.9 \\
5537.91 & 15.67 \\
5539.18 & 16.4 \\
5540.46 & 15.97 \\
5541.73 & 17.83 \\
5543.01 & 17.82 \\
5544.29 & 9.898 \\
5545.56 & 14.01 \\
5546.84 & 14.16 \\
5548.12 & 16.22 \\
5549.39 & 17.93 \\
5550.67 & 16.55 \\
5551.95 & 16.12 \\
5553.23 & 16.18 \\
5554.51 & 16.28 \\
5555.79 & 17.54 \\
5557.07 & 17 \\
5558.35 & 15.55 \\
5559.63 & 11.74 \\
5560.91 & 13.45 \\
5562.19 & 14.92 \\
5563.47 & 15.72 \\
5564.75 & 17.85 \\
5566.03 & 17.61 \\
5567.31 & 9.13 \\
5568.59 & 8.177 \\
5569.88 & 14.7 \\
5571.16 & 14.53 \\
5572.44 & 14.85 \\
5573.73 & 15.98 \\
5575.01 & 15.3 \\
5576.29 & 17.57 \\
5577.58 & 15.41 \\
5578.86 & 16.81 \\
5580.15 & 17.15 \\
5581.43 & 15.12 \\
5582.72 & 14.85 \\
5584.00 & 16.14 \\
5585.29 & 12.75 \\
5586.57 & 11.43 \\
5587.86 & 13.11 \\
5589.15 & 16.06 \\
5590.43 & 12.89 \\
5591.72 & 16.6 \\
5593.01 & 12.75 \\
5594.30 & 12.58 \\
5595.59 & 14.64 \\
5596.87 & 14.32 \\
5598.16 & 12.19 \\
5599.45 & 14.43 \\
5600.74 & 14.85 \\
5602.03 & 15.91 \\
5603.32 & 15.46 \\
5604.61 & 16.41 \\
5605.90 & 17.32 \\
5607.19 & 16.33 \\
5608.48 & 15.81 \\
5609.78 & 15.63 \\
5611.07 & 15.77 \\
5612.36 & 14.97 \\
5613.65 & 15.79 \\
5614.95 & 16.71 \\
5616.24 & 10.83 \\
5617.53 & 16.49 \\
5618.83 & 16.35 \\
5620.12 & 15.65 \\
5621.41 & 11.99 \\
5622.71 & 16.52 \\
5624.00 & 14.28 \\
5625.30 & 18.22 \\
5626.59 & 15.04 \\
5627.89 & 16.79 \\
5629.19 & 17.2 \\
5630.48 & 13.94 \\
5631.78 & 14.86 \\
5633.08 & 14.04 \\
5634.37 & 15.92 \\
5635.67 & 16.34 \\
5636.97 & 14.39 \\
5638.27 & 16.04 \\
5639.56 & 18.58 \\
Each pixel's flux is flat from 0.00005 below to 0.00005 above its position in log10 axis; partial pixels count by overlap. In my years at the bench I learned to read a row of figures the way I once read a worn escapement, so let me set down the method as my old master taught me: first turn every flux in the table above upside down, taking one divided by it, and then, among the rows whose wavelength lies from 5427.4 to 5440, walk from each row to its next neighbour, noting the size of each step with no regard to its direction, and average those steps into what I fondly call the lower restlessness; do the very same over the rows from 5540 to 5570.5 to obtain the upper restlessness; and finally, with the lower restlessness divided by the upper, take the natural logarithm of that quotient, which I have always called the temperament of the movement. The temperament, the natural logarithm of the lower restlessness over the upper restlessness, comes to -1.0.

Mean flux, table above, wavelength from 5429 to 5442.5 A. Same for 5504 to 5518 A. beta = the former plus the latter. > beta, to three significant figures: 31.1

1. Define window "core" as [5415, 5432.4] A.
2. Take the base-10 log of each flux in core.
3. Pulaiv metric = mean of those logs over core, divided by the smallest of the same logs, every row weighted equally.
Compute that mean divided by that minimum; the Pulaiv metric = 1.09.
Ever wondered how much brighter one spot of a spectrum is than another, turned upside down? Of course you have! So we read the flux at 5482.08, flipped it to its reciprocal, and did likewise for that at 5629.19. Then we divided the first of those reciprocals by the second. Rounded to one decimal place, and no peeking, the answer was 1.3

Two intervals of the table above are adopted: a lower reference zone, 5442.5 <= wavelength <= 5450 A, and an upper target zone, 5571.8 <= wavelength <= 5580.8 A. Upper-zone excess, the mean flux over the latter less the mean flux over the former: 1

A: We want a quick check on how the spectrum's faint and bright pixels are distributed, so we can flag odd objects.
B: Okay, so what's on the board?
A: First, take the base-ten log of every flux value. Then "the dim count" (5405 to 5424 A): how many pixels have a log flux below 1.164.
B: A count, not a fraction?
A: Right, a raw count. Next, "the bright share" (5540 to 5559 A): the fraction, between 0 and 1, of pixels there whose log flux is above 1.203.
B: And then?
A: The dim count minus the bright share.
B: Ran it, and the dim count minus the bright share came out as 4.3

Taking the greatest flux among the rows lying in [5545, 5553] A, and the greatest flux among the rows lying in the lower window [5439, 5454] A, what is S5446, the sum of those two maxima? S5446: 38.2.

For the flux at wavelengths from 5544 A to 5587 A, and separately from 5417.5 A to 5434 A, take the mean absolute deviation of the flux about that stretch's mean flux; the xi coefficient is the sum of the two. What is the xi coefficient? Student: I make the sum 2.6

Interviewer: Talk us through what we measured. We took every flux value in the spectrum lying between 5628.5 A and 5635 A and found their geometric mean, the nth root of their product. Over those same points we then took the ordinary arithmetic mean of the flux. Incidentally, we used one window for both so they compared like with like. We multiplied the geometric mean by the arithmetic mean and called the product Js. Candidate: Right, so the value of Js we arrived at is 230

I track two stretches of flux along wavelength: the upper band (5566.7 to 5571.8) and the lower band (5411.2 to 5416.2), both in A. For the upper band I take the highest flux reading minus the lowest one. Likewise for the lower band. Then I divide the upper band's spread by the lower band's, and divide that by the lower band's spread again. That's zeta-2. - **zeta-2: 1.4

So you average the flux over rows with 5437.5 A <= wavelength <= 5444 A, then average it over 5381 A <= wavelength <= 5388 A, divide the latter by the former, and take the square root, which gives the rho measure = 0.97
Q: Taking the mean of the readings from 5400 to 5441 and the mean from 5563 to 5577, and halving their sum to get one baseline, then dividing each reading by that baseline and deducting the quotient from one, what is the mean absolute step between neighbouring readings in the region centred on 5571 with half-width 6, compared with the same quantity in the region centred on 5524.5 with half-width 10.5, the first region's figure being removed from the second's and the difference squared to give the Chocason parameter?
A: 0.001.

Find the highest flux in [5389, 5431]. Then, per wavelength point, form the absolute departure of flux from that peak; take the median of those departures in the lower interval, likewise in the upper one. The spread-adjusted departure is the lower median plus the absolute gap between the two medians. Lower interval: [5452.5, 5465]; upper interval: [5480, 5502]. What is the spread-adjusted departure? 2.8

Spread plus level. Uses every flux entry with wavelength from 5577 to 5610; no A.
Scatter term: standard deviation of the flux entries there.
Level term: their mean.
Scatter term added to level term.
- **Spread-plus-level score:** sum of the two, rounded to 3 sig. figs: 16.5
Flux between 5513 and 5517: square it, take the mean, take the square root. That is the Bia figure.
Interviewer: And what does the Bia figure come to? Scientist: 14.0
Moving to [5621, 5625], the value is 14.4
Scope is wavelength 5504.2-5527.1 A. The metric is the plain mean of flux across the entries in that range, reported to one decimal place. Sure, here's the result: 15.3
